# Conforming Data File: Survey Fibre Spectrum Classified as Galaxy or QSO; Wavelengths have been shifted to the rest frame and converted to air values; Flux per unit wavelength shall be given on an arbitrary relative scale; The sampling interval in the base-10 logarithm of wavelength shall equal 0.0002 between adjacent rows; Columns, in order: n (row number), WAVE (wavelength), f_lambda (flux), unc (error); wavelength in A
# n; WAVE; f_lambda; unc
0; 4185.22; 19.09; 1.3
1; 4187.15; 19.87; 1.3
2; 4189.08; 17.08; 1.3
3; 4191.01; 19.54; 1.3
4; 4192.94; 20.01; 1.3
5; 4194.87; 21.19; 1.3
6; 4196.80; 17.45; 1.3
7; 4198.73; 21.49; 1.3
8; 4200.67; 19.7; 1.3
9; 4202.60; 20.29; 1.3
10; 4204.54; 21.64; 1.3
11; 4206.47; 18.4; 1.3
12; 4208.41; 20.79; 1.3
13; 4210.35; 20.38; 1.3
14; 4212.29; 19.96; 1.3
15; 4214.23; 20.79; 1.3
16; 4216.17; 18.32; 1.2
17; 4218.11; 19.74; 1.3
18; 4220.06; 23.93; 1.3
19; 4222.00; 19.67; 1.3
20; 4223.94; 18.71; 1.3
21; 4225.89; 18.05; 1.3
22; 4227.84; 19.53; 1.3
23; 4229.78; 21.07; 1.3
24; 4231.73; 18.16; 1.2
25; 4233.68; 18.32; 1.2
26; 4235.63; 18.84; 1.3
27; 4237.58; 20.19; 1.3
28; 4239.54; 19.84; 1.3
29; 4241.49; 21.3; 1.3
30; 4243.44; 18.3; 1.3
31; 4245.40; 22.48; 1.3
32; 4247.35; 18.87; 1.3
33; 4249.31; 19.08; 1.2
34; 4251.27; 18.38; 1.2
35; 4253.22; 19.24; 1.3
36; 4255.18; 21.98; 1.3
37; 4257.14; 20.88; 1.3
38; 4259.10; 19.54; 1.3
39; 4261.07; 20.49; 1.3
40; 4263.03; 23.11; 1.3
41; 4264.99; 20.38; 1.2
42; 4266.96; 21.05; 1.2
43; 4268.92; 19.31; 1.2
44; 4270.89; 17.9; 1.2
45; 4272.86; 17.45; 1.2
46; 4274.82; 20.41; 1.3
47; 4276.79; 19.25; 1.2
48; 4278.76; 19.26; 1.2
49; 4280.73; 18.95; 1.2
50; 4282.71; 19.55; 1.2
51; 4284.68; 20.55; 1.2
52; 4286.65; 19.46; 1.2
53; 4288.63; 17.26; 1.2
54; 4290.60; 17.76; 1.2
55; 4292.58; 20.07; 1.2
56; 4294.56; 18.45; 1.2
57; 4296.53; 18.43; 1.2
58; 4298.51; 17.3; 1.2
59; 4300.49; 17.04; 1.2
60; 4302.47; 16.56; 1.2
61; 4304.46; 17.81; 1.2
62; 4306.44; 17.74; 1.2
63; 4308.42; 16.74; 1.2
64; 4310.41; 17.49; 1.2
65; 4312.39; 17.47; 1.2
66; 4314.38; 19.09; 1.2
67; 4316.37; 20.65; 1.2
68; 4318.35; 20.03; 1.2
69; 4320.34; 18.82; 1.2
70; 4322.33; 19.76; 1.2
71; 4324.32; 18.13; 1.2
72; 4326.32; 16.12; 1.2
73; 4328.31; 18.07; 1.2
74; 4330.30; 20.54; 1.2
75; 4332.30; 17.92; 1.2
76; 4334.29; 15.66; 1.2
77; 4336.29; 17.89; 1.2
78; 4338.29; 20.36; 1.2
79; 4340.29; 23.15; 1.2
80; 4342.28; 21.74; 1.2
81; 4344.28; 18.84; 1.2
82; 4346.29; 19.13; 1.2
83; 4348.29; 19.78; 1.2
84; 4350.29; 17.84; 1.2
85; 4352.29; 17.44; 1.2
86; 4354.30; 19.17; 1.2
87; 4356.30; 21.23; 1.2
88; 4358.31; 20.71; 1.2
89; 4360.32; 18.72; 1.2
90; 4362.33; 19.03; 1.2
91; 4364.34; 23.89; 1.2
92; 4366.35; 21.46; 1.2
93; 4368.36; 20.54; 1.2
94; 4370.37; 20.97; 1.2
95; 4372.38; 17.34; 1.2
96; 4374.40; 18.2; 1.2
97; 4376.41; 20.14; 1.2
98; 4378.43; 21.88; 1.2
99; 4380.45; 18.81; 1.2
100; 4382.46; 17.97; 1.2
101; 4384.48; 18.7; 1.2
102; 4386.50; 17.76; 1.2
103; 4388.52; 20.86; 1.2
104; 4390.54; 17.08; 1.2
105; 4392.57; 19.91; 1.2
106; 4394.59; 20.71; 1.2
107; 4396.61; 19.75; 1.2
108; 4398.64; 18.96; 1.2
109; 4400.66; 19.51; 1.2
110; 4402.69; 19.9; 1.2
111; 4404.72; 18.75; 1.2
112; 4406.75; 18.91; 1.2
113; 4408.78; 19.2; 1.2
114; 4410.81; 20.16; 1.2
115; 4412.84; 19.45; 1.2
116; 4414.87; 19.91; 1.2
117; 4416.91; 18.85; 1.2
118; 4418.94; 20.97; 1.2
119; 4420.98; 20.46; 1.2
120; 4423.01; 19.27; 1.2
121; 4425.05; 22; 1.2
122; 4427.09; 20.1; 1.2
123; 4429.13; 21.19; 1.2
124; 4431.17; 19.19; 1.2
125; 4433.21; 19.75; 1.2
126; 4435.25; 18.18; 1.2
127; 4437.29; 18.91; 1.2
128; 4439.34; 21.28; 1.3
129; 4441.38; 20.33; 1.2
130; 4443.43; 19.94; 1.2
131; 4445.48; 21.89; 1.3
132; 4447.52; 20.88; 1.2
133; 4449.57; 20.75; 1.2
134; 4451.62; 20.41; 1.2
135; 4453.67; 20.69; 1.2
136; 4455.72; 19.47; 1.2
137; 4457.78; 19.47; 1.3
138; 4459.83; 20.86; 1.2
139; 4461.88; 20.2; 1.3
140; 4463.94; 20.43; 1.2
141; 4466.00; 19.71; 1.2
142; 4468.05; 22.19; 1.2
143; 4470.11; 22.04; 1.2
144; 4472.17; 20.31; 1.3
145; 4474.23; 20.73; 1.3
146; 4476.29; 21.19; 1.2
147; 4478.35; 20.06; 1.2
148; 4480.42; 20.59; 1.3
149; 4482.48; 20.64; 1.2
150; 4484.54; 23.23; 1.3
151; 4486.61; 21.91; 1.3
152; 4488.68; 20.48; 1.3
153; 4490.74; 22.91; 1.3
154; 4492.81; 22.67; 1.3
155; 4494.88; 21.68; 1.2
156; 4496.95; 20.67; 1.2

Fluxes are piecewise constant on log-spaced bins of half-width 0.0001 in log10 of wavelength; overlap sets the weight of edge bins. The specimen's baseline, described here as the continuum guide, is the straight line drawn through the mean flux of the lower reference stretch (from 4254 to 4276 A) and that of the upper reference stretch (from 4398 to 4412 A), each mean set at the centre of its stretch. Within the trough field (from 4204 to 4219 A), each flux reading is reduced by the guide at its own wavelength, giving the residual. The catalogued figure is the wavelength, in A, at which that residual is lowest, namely 4216.17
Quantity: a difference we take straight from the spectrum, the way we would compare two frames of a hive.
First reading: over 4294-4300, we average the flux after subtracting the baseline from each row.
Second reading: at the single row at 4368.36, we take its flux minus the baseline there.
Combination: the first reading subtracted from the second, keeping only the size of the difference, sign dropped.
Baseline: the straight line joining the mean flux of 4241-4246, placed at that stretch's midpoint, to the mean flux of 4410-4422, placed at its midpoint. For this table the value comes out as 2.8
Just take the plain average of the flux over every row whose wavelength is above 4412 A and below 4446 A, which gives 20.1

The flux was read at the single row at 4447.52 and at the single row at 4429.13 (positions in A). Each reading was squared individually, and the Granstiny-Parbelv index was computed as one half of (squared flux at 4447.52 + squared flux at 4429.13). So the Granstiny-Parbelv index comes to 442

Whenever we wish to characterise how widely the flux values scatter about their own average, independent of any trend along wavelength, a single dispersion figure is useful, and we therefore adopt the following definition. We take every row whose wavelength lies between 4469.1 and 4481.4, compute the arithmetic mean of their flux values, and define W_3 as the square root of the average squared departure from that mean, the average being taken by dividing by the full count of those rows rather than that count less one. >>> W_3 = 0.65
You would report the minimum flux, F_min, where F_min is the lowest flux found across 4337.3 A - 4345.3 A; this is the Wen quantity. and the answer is 18.84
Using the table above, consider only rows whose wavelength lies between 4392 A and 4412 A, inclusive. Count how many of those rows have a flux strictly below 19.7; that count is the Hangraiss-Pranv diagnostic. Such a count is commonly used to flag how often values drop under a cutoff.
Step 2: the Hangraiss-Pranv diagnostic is 5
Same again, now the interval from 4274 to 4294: 7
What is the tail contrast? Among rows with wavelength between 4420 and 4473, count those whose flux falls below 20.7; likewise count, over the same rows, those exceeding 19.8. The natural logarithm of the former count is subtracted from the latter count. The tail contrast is 15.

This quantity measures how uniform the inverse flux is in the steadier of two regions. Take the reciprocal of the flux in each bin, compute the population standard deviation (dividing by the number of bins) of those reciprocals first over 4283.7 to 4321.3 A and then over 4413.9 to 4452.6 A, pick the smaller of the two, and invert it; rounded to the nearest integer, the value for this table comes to 398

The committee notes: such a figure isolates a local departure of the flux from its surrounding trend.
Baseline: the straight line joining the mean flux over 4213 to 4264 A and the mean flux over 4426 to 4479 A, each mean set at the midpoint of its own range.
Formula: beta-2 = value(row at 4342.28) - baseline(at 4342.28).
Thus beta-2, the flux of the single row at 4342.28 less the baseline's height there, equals 1.6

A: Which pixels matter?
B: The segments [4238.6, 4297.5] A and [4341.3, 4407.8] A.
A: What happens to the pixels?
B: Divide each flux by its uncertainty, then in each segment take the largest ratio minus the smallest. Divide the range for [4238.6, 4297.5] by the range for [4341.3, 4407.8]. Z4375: 0.7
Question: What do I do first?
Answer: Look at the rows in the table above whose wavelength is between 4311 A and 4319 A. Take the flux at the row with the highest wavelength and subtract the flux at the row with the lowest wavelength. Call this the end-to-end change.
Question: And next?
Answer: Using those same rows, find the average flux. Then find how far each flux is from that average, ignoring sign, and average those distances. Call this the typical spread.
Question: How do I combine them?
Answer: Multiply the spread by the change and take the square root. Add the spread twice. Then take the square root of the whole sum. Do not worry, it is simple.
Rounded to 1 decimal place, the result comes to 1.9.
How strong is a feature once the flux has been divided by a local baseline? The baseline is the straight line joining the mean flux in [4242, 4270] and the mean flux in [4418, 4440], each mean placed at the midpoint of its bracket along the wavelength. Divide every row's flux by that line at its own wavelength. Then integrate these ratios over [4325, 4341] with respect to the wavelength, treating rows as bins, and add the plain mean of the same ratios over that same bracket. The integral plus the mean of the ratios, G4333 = 15.7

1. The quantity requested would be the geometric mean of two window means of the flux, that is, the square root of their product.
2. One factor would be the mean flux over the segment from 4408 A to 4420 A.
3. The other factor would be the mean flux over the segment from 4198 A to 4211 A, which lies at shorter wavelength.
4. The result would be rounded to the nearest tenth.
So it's 20.1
